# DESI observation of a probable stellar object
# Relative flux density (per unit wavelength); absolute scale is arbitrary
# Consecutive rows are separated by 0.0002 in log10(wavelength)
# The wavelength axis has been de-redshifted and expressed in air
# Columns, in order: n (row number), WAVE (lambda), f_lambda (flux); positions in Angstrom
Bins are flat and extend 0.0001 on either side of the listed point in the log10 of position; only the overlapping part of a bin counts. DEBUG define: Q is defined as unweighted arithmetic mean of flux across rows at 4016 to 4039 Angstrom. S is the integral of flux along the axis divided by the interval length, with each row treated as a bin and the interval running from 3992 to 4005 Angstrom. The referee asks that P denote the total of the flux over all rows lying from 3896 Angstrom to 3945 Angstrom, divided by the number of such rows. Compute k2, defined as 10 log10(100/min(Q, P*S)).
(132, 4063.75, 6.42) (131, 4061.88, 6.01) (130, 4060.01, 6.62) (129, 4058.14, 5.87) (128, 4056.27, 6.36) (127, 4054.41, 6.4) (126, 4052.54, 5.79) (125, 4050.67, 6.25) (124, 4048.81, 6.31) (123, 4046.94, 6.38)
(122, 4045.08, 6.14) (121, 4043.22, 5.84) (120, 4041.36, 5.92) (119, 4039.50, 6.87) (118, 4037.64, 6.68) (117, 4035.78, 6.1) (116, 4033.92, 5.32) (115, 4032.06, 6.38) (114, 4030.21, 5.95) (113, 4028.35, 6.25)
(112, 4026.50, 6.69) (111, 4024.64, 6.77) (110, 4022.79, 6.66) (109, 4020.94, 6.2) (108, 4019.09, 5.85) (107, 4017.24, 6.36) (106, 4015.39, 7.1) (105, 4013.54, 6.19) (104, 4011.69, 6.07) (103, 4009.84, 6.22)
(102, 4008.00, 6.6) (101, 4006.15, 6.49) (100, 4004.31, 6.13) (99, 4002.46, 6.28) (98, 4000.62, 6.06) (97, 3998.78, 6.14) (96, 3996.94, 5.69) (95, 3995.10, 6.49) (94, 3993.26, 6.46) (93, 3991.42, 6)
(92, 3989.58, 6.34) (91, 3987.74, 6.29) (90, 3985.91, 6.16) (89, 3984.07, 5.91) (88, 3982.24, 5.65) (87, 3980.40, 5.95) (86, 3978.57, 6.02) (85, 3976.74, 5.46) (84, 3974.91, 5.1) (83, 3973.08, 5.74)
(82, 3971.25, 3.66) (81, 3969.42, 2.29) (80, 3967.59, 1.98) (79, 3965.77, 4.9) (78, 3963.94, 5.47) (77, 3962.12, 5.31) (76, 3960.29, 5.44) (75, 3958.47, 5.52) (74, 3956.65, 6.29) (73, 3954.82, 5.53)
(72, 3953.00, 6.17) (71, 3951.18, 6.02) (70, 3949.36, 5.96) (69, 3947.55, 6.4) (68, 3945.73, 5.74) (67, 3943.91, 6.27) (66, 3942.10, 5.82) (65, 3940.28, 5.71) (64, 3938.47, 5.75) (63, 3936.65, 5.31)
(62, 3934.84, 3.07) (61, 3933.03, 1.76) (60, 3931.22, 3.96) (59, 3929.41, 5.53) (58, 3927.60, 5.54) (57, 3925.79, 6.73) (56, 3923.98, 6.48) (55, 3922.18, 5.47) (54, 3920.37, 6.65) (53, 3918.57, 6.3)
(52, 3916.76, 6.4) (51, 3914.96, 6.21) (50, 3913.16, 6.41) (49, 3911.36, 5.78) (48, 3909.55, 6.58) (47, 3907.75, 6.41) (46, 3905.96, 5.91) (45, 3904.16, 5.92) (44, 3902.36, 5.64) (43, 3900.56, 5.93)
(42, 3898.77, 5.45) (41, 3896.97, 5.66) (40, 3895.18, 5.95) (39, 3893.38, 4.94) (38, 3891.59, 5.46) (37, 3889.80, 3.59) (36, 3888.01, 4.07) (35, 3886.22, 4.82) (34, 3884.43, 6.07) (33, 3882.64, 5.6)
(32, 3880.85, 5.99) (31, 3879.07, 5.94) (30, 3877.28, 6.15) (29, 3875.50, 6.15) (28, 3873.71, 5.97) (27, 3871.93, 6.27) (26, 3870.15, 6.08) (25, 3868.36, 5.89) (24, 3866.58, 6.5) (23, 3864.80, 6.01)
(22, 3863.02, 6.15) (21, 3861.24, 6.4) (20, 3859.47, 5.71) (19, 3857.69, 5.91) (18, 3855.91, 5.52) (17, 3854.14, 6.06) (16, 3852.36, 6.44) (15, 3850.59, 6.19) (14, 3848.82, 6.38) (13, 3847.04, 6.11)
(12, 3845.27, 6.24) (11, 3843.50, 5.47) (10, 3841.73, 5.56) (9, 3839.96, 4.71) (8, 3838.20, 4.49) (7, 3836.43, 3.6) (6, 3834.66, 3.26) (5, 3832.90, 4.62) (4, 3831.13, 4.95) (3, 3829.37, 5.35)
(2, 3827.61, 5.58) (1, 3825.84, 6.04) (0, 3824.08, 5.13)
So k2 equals 12.03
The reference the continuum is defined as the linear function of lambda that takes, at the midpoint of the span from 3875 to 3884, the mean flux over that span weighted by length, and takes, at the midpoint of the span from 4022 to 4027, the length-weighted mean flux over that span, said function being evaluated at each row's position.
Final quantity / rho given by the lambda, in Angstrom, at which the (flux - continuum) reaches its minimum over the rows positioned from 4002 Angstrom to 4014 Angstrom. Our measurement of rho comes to 4011.69 Angstrom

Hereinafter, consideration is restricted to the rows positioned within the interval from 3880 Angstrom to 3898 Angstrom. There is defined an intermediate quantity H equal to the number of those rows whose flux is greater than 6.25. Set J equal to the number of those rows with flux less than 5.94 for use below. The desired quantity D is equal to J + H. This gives 7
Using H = 0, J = 7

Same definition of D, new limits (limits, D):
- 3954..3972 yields 10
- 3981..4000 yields 7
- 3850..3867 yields 6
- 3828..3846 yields 9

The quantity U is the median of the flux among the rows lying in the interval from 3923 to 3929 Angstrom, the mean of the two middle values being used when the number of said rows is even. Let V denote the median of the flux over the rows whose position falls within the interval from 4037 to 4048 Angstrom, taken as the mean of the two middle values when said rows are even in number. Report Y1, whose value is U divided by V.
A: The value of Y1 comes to 1.04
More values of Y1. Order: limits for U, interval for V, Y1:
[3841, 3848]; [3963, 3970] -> 1.62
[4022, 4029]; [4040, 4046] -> 1.13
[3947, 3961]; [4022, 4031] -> 0.90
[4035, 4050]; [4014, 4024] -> 0.98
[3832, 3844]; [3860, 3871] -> 0.76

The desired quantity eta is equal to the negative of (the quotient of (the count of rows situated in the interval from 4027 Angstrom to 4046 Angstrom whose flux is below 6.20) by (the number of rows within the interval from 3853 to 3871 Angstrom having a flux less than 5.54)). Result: -6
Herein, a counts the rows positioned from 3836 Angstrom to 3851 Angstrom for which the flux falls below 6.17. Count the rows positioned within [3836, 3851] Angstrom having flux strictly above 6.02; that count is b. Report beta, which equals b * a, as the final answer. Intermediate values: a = 6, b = 4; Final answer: 24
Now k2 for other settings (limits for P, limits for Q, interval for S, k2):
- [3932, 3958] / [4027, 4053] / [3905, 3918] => 12.11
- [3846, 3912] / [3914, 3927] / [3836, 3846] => 11.99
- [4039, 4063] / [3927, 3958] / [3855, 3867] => 12.72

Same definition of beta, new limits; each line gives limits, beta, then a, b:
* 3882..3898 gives 9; 9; 1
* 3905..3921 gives 14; 2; 7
